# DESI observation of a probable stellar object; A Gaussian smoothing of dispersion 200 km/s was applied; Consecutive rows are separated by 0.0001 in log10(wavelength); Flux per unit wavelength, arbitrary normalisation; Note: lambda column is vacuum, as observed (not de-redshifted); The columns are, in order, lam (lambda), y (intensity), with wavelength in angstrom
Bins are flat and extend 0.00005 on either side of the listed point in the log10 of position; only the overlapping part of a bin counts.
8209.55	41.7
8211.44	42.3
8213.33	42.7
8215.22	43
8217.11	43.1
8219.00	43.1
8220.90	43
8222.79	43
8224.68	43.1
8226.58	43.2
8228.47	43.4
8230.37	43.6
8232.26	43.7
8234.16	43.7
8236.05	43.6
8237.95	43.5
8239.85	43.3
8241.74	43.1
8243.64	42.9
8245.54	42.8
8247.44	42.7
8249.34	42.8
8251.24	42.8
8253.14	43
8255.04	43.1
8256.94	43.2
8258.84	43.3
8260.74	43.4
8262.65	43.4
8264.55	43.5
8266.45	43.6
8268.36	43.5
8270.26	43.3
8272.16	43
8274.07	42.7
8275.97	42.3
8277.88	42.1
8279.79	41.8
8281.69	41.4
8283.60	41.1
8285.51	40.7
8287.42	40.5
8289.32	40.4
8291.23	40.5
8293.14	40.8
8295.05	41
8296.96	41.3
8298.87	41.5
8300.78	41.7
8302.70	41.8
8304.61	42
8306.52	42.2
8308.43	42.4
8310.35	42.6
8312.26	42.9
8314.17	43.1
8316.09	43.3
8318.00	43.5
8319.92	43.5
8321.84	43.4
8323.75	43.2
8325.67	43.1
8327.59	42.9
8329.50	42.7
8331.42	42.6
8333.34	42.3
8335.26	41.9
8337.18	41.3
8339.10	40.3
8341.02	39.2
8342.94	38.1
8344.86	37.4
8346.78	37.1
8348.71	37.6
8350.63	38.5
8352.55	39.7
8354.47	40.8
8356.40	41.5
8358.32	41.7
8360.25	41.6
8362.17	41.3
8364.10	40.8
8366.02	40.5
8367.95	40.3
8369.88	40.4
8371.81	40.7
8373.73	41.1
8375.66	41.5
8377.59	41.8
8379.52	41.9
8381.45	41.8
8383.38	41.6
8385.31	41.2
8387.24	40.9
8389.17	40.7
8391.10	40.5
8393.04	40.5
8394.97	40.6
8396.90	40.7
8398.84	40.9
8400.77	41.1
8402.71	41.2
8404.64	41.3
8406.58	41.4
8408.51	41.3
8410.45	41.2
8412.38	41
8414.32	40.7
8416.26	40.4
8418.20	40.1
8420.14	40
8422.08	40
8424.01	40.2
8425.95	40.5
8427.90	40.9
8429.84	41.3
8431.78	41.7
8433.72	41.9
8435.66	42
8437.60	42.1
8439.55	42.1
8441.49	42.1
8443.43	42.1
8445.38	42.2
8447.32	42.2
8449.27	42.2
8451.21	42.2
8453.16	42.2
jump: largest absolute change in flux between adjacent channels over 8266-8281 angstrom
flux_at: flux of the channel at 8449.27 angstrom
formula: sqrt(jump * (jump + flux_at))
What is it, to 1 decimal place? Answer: 4.1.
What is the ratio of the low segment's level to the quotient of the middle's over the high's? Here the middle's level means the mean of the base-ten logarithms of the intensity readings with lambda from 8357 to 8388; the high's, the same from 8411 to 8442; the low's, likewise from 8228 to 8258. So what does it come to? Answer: 1.634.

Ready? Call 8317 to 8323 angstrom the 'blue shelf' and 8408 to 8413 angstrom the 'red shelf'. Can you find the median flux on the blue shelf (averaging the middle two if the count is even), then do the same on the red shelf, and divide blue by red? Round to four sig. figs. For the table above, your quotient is 1.056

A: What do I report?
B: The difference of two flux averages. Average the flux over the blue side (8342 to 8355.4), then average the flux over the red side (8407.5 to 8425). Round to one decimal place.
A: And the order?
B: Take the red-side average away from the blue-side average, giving -2.1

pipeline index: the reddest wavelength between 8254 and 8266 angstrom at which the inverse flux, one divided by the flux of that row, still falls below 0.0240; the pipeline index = 8264.55 angstrom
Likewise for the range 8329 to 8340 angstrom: 8335.26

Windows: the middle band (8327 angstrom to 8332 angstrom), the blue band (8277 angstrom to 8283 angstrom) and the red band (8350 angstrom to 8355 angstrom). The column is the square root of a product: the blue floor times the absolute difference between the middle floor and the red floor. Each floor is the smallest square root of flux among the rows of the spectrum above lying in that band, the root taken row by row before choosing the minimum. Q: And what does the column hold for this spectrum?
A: 1.44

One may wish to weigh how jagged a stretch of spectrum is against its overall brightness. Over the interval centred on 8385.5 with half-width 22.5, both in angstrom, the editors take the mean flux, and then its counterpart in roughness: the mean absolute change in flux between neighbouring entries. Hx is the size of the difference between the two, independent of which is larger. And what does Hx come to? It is 40.8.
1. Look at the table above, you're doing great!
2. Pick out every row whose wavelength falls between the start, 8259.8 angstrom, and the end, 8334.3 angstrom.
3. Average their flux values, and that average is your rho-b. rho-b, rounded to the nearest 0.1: 42.3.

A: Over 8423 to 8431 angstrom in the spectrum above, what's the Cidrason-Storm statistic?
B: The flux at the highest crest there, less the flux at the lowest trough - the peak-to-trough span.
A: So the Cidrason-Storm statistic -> 1.1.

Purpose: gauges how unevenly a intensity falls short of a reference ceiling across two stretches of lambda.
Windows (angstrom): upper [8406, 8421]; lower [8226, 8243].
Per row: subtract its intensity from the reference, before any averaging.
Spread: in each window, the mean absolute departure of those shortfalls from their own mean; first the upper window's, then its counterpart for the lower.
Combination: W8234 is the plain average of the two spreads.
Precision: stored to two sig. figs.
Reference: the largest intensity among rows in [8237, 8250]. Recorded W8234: 0.32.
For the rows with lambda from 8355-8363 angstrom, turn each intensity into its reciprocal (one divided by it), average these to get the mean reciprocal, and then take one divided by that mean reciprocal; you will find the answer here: 41.5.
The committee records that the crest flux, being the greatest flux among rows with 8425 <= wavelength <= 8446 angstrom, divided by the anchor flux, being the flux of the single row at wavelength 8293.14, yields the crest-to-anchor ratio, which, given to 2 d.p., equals 1.03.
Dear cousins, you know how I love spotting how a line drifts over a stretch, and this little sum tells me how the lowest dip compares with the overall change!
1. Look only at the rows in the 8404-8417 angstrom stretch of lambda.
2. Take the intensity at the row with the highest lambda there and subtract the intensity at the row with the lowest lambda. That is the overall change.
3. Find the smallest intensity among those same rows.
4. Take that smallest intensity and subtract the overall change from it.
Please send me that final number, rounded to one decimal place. 41.3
